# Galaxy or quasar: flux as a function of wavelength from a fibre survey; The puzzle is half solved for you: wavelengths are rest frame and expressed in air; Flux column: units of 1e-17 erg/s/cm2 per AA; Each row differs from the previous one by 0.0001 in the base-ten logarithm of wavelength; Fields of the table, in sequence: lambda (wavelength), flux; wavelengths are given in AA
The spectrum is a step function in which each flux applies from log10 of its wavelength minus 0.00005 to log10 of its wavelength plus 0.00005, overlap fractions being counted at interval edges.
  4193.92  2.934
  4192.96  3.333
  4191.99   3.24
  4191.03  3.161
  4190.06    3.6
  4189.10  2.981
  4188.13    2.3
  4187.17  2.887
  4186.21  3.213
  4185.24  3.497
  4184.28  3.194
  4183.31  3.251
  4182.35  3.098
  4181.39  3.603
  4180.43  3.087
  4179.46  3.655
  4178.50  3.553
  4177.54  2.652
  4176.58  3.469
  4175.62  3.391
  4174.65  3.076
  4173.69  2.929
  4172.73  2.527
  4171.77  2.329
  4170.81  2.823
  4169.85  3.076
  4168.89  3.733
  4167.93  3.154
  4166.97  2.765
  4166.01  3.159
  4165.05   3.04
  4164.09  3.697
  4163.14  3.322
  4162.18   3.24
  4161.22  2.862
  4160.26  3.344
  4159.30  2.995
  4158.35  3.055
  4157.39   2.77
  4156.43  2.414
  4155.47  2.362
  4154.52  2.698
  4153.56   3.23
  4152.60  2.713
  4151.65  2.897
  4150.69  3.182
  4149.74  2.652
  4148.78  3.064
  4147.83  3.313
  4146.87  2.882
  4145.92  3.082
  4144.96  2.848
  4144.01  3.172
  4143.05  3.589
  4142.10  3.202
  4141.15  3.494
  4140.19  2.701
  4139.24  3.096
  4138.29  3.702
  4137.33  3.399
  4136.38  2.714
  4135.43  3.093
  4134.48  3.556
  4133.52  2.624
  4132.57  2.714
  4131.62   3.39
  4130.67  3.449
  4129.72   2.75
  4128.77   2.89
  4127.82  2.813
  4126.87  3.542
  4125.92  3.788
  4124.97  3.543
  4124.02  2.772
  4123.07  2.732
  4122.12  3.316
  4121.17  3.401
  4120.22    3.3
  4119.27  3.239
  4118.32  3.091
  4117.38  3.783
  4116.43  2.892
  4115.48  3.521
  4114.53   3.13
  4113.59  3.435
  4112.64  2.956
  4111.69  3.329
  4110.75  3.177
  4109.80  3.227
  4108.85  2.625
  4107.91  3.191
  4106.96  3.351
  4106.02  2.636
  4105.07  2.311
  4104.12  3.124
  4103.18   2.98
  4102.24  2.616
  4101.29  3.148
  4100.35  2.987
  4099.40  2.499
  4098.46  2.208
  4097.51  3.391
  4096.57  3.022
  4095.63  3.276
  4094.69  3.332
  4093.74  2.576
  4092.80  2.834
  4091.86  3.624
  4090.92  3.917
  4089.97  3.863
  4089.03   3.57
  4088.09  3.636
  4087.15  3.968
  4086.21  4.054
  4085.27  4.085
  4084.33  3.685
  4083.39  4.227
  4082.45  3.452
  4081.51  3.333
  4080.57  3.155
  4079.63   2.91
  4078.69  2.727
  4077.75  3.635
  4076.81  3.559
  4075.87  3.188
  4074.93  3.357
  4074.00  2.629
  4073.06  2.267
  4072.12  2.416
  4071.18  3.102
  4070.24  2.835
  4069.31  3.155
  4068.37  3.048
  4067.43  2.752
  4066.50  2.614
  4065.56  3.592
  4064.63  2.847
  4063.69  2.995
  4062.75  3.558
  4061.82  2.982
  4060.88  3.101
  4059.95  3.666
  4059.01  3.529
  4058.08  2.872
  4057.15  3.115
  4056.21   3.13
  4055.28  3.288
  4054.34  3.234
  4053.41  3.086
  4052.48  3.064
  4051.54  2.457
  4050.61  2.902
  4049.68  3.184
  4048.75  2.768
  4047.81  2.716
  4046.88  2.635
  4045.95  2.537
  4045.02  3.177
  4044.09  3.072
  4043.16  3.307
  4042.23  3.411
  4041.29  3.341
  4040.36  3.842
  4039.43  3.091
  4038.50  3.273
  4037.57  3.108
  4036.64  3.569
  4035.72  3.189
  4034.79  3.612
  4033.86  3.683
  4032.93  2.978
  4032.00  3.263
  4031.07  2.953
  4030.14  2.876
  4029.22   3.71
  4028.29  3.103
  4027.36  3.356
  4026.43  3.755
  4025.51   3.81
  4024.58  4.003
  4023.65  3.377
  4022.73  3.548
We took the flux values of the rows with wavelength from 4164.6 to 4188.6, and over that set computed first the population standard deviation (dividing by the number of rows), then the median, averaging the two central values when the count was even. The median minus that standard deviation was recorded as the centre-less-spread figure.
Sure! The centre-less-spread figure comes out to 2.72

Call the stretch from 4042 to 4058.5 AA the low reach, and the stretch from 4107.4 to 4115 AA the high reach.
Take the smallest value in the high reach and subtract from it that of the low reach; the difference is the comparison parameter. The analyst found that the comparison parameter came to 0.17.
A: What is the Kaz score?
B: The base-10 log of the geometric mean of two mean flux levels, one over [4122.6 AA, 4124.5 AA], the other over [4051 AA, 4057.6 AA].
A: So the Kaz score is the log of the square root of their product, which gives 0.462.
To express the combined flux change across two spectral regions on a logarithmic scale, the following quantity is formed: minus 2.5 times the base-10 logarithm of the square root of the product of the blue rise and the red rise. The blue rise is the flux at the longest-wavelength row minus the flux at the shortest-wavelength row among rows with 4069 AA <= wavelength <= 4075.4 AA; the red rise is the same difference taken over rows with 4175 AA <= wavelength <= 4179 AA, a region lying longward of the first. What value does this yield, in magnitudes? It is 1.86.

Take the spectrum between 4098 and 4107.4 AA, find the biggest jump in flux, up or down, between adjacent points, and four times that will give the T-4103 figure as 3.3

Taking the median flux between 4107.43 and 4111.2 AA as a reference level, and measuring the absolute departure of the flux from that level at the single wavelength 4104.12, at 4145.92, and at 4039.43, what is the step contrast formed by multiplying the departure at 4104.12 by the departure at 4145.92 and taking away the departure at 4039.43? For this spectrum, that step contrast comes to -0.09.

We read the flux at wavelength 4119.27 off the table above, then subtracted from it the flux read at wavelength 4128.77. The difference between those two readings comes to 0.35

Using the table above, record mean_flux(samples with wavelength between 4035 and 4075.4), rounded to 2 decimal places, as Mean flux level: 3.07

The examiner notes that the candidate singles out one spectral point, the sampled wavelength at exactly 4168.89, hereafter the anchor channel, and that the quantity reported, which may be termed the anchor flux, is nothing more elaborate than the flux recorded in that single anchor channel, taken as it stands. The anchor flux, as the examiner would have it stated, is 3.733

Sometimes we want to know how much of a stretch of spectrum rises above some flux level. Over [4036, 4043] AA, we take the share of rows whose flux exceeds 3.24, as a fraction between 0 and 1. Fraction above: 0.71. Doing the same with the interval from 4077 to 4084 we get 0.57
